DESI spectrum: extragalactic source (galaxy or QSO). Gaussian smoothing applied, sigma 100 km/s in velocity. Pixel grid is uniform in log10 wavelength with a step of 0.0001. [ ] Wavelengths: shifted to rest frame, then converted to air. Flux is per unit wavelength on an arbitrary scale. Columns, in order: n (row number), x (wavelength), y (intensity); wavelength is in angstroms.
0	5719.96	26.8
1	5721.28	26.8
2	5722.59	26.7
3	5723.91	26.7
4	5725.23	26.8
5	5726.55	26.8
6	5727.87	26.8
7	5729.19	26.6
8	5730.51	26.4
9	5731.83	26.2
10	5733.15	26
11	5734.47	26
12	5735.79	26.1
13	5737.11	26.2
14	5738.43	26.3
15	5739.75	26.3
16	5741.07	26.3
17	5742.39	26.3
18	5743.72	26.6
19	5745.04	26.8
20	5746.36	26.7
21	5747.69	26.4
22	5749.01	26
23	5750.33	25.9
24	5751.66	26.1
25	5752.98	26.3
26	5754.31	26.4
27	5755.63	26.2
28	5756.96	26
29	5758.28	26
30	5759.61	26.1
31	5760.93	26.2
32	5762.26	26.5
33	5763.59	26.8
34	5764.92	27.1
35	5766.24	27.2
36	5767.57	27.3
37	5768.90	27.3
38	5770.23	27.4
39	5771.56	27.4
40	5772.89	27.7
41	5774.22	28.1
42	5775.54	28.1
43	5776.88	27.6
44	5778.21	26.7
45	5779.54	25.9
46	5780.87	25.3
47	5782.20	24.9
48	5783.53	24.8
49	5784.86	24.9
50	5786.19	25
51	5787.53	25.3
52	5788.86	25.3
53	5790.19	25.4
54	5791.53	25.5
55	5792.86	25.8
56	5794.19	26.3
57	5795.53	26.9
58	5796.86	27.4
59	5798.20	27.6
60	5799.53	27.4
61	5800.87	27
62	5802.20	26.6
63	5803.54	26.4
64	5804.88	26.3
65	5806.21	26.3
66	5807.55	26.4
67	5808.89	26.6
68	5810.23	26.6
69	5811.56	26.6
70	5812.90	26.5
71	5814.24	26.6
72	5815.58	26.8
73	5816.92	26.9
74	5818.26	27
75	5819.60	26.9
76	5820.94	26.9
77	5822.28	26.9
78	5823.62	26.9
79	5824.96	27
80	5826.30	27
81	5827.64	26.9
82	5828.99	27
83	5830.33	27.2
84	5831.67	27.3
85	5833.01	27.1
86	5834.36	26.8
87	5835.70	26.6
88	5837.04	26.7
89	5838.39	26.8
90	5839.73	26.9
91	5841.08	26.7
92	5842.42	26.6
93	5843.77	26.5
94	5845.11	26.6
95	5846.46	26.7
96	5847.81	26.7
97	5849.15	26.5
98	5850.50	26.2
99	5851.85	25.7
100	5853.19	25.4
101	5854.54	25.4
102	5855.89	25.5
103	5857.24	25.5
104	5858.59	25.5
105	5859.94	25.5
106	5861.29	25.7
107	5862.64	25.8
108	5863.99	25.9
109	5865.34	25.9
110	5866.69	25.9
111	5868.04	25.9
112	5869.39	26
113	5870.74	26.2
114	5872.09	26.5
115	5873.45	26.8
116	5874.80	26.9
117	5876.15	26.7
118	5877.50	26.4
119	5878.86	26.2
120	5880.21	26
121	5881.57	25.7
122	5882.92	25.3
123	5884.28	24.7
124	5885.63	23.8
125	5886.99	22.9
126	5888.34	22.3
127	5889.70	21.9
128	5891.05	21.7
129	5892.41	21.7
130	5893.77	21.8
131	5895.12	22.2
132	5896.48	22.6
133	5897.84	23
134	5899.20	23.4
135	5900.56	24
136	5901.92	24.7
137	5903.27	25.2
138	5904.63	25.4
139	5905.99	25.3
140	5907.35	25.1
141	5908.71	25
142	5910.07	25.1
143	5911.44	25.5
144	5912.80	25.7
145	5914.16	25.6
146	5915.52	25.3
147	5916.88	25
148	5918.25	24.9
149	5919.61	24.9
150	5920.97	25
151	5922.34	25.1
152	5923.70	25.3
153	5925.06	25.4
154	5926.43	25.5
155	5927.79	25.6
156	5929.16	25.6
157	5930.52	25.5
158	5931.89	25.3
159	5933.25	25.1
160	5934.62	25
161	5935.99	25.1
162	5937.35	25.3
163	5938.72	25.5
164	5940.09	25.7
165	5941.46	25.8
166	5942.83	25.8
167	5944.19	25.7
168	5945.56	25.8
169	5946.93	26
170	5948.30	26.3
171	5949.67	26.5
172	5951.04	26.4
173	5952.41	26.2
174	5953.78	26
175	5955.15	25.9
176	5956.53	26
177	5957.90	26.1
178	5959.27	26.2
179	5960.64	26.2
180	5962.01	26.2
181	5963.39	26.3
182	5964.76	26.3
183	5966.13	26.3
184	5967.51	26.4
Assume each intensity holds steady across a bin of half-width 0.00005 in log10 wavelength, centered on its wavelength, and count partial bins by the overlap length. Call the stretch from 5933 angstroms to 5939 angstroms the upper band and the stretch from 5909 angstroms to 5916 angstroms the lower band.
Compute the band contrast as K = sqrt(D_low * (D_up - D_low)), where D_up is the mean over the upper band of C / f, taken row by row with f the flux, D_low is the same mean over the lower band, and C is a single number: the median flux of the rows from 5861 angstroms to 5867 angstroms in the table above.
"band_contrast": 0.10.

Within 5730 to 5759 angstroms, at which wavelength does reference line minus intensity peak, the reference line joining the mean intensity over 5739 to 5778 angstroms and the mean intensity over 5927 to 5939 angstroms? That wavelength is 5733.15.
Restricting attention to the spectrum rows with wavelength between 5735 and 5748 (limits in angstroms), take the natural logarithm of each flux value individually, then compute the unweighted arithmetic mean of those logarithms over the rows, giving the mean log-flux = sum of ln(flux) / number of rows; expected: 3.27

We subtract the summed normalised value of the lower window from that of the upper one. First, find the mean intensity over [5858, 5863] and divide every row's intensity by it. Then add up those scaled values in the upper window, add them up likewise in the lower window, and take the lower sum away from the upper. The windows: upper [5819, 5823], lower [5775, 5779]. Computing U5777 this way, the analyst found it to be -0.07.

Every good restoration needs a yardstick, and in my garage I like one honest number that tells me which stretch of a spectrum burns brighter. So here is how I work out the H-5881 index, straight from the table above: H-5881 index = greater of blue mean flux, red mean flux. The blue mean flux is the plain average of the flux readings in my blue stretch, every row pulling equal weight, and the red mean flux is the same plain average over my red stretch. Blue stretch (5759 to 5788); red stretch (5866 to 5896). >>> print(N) 26.5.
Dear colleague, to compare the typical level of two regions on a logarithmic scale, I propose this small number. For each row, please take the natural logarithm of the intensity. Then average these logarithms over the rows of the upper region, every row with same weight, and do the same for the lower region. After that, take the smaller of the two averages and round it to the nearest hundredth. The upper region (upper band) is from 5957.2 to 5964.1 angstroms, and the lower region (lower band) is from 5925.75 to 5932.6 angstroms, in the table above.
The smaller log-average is 3.24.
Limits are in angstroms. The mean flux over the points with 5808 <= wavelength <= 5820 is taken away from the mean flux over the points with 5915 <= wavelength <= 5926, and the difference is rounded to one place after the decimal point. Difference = -1.6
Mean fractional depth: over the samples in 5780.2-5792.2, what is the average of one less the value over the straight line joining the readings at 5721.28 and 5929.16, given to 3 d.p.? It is 0.048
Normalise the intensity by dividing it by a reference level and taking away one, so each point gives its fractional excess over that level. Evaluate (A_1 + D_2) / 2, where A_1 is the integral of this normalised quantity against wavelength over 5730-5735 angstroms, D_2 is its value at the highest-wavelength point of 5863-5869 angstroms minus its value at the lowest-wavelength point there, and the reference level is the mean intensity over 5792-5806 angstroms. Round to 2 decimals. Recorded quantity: -0.06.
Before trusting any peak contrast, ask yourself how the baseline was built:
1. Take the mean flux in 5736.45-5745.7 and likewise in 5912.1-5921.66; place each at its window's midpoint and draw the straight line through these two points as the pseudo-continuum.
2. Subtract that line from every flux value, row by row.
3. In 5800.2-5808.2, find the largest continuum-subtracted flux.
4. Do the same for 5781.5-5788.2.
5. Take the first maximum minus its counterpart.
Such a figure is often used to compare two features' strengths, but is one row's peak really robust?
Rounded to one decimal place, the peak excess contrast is 1.8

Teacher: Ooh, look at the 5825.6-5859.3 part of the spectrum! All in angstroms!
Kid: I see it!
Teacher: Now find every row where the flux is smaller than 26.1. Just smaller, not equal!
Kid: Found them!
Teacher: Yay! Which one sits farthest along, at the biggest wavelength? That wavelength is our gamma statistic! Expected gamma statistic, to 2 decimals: 5858.59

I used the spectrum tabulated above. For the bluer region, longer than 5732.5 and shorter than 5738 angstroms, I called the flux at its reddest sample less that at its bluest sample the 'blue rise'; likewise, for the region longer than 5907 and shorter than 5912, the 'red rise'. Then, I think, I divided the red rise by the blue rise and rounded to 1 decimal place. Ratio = 2.0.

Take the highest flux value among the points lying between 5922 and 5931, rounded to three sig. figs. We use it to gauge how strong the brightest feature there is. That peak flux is 25.6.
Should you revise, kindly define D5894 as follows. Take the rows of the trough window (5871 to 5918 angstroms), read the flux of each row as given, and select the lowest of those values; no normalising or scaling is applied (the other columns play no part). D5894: 21.7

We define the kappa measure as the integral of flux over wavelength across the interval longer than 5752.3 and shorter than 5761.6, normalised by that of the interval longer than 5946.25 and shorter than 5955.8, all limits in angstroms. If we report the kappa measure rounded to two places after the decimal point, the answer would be 0.97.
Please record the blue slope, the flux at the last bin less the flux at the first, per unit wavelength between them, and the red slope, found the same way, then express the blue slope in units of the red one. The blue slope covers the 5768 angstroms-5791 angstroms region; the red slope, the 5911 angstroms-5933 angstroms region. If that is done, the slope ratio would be 9.1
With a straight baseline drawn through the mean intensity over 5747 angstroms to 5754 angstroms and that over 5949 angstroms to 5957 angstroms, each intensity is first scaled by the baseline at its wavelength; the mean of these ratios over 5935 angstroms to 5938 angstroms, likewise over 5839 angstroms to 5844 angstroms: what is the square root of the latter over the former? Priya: 1.03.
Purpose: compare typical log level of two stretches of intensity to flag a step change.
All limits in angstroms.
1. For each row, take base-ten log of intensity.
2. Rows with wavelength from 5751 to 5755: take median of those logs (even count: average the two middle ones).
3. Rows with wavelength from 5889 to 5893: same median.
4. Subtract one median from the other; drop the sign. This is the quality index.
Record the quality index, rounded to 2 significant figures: 0.083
